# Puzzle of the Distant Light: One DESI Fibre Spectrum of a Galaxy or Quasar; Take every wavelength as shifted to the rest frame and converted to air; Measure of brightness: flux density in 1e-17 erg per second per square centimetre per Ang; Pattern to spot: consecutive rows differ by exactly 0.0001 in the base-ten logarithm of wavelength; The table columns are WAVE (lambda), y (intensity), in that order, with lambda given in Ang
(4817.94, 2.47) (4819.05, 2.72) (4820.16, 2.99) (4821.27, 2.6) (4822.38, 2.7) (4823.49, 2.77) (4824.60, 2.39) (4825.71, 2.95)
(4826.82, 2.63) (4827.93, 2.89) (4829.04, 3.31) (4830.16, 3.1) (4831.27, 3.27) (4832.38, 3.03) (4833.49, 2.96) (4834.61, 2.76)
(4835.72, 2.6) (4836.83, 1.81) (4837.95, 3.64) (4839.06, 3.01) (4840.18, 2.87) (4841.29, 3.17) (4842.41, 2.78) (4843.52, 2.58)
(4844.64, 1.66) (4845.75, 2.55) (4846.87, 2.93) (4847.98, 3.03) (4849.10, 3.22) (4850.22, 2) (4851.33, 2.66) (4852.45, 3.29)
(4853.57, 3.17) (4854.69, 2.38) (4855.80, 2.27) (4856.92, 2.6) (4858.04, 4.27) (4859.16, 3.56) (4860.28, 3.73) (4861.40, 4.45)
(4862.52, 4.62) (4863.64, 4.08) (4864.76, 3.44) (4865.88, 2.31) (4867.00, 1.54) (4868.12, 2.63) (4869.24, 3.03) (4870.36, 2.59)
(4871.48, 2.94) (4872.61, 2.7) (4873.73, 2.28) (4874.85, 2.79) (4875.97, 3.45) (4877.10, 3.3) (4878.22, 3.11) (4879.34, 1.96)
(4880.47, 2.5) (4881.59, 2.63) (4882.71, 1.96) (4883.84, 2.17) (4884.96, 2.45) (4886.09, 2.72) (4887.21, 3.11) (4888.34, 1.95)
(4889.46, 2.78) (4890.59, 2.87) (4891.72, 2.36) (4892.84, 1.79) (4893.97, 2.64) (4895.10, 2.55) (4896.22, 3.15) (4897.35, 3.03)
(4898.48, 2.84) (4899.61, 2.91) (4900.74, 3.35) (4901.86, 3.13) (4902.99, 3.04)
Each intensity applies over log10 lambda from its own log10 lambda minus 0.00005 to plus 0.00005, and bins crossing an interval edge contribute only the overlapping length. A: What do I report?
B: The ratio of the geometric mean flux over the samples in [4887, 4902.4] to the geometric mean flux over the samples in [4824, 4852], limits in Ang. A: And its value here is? 0.98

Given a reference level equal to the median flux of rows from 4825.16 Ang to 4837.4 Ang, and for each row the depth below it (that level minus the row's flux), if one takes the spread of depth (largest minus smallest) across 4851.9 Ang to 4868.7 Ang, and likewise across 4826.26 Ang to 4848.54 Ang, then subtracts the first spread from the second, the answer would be -1.1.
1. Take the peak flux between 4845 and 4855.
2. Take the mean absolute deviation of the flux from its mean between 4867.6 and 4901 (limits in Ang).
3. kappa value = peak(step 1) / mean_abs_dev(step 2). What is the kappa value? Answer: 9.6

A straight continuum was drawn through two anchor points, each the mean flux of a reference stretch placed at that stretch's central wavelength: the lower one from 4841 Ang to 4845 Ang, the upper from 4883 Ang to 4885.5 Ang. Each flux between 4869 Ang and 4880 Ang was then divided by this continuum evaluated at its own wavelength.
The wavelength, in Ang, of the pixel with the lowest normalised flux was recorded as 4879.34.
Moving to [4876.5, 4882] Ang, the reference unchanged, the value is 4879.34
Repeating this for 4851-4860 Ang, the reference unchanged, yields 4855.80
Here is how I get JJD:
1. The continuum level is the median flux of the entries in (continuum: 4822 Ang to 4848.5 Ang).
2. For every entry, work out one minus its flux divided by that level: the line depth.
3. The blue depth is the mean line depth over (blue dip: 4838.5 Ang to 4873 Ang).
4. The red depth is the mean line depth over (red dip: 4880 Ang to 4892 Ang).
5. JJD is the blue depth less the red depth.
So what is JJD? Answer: -0.16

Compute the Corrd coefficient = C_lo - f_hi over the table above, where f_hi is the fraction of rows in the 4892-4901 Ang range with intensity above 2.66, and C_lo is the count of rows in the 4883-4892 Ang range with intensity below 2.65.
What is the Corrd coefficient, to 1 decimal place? 3.4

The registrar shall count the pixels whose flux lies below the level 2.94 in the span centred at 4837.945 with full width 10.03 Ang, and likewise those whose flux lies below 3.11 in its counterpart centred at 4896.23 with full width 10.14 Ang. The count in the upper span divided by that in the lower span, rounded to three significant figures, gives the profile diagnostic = 1.40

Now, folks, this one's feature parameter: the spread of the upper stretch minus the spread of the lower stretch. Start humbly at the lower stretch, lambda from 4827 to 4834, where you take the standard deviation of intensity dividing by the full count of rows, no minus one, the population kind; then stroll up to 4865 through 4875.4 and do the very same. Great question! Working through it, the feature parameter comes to 0.27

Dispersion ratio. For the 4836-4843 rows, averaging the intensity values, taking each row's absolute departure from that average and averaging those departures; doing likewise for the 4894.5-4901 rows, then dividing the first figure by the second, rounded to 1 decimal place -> 1.9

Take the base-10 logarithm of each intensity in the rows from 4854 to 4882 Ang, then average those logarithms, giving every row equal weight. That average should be 0.46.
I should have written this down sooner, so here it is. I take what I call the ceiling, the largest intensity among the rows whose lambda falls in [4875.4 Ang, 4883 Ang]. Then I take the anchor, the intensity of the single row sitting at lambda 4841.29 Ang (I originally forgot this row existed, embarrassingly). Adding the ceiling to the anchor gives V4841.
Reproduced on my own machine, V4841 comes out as 6.62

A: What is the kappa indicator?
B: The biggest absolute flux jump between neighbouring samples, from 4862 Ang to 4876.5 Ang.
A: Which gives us 1.13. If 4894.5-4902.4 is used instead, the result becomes 0.60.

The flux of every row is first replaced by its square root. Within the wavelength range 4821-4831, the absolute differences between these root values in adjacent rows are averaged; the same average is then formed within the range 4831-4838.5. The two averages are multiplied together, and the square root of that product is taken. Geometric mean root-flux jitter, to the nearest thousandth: 0.122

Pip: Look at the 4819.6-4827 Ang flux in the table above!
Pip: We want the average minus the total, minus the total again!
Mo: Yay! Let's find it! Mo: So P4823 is -35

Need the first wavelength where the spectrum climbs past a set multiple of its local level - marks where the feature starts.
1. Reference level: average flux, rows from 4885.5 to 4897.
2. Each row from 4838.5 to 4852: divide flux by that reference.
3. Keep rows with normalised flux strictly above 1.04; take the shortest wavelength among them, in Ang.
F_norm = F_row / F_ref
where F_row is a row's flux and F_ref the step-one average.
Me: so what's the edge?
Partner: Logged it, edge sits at 4839.06 Ang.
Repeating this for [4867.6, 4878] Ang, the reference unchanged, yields 4869.24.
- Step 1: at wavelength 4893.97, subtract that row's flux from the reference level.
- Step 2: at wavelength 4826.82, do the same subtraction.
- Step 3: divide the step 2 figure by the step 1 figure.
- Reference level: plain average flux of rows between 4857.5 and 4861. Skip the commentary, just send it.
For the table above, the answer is 1.01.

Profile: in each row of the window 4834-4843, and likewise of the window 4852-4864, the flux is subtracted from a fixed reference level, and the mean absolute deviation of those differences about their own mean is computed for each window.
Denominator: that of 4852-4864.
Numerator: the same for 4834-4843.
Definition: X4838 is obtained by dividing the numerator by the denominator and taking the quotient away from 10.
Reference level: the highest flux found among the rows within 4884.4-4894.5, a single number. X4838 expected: 9.50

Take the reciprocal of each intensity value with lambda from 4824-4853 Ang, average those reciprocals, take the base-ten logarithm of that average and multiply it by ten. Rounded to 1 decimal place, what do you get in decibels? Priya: -4.3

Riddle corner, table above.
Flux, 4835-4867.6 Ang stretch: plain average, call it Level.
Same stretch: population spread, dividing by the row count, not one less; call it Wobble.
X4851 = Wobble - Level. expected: -2.19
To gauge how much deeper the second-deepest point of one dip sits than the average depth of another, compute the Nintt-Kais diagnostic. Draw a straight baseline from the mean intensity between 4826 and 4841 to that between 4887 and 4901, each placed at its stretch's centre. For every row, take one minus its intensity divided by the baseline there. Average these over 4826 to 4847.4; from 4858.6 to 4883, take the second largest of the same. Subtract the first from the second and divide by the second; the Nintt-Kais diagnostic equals 0.9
